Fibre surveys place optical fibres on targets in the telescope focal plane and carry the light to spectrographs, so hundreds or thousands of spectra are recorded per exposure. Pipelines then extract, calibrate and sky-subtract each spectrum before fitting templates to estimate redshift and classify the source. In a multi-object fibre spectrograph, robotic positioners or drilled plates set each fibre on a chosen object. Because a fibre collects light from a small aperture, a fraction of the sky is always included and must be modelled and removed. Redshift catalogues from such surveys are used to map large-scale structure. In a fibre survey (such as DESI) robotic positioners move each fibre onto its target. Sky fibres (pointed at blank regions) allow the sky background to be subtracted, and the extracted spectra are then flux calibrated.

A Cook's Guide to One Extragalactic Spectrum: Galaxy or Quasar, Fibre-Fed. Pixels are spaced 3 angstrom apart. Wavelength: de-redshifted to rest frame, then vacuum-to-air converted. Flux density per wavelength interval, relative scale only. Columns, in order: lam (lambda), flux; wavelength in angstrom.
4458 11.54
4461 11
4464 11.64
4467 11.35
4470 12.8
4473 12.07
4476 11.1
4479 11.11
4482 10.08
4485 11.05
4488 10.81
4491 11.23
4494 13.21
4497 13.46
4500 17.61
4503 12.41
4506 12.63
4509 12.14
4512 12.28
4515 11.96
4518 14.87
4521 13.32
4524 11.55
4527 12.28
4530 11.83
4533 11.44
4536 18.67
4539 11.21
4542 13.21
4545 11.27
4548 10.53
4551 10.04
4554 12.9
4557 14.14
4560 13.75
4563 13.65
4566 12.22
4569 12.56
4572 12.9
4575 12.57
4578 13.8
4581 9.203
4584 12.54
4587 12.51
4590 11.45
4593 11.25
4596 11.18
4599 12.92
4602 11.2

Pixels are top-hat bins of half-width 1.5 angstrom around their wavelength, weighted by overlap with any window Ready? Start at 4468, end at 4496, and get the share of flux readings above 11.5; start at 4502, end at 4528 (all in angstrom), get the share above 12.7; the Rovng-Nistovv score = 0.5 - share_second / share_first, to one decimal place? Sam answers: -0.2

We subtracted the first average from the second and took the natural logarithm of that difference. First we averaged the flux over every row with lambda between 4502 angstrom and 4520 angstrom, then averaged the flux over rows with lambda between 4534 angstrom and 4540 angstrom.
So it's 0.8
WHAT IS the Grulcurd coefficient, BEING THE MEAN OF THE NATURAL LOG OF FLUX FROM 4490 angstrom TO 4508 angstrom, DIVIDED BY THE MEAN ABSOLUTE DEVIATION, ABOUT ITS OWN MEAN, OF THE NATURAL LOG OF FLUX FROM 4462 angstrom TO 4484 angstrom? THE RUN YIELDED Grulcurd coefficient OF 48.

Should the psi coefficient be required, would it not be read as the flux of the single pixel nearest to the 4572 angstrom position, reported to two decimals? 12.90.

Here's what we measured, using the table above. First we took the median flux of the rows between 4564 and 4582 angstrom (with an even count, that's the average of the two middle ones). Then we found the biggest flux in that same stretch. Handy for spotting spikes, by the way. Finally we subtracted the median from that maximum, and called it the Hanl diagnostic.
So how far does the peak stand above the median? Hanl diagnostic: 1.2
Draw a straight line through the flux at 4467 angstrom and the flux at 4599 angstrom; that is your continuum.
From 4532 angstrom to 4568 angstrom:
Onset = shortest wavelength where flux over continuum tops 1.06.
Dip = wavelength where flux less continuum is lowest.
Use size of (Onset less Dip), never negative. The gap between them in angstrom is 15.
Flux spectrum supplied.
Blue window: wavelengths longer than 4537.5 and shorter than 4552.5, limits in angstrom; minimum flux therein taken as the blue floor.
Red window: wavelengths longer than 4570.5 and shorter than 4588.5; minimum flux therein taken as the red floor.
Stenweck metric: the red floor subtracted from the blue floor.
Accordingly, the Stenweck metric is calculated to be 0.8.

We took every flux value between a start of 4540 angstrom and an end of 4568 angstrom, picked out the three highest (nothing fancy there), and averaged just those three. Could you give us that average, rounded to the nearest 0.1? 13.8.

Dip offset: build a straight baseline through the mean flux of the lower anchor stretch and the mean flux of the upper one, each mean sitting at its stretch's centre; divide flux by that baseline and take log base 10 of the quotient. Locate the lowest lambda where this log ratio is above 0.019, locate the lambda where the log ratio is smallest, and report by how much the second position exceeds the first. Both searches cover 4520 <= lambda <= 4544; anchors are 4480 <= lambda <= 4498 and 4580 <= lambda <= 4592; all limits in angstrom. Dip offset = 18 angstrom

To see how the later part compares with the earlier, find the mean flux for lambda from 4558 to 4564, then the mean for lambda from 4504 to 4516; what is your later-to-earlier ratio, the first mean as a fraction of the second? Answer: 1.12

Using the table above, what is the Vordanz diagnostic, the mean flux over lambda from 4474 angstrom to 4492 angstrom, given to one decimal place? 10.9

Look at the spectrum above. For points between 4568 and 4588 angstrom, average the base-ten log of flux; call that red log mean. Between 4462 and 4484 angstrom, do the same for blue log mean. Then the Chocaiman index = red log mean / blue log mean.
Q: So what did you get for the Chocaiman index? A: 1.03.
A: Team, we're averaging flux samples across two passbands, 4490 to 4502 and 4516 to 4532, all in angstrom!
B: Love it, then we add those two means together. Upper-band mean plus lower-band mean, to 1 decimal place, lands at 26.6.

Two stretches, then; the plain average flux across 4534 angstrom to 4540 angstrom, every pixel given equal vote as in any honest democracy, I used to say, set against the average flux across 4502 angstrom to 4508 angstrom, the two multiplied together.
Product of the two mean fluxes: 187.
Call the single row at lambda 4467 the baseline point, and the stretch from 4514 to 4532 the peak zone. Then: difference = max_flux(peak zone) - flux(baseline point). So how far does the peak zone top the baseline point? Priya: 3.5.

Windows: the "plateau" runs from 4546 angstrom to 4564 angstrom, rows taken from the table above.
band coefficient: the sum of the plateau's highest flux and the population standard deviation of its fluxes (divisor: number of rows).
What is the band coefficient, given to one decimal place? 15.8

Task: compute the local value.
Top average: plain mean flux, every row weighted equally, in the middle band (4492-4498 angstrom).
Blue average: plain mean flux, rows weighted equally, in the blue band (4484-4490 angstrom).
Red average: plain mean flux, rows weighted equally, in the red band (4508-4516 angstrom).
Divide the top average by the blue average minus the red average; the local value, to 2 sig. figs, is -11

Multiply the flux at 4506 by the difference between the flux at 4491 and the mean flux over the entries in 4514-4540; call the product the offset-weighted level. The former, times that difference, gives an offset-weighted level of -23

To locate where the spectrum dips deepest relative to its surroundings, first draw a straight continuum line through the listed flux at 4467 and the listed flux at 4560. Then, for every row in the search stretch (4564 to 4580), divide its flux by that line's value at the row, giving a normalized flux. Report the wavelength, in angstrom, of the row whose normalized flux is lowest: 4566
